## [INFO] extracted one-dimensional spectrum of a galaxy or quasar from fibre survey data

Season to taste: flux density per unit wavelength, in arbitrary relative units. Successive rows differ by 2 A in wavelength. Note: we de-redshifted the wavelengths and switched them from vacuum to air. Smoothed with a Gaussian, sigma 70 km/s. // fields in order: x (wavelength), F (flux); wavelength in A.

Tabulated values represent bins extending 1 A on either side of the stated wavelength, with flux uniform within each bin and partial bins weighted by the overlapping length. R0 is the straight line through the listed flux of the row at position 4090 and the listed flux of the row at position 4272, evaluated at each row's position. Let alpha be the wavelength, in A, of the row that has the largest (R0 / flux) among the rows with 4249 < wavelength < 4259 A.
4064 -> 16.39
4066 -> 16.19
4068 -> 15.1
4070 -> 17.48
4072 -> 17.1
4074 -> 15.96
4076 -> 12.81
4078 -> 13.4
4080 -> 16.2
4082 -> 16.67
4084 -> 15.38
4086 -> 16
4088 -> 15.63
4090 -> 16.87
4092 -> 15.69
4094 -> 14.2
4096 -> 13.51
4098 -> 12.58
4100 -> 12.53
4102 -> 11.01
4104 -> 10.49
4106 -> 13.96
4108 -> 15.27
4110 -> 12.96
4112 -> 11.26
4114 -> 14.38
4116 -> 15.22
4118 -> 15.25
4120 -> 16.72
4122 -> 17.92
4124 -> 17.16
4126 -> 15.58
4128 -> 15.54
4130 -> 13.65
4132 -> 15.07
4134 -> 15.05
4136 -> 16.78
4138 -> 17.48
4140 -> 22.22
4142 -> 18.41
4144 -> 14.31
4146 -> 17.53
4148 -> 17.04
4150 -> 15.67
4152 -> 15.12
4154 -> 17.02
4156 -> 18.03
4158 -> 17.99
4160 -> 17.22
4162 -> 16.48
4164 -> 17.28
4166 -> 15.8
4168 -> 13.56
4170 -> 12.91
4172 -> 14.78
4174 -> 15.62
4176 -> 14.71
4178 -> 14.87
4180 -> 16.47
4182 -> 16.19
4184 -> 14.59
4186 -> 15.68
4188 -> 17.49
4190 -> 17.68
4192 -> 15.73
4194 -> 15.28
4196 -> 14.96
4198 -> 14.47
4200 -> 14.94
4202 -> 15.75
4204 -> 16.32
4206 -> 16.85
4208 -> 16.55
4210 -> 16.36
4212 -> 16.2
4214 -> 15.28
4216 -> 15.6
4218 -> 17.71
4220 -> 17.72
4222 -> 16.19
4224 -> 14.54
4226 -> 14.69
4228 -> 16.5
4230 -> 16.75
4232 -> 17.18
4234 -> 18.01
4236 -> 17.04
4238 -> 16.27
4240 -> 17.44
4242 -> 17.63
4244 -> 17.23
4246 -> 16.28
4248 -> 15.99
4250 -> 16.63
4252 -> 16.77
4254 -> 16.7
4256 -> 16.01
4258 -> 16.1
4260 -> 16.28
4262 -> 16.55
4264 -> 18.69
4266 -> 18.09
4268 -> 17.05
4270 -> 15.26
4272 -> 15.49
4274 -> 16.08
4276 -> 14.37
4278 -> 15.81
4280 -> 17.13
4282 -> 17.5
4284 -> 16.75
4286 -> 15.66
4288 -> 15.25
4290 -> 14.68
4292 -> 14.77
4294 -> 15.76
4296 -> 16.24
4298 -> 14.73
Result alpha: 4256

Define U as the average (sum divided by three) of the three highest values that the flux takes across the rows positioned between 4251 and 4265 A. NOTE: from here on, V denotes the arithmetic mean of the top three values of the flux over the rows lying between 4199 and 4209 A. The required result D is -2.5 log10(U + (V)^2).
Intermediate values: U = 17.4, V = 16.6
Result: -6.16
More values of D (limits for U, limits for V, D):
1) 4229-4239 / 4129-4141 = -6.43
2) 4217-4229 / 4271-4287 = -6.23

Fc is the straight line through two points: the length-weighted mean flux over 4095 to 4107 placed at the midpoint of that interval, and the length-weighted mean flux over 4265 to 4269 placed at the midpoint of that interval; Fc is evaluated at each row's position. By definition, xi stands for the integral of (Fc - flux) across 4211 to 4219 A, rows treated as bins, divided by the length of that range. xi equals -0.26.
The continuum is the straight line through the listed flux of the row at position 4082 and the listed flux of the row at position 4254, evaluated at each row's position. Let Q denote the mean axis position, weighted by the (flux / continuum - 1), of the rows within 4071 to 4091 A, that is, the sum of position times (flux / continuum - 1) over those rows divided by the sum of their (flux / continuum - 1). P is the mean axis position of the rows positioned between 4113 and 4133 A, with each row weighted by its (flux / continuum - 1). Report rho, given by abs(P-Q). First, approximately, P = 4123.7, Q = 4079.3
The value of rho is 44.4 A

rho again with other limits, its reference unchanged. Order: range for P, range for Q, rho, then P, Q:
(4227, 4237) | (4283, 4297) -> 56.1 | 4234.3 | 4290.5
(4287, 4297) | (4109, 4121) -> 178.3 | 4291.1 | 4112.8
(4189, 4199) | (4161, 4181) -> 24.7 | 4196.7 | 4172.0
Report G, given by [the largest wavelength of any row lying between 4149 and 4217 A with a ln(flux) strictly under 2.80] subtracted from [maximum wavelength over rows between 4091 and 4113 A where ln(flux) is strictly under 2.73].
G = -104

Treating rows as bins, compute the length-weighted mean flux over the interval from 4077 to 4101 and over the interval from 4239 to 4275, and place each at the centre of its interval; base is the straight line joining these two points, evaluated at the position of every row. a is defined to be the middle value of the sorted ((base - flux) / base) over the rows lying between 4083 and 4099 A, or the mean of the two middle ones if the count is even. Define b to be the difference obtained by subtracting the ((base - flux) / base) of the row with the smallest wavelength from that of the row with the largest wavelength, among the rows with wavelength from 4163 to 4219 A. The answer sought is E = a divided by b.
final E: -3.5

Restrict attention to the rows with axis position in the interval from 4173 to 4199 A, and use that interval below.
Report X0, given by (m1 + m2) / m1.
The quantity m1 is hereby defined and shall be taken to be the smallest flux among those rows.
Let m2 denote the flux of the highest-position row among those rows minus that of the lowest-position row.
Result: 0.92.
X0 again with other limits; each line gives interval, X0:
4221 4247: 1.01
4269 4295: 1.03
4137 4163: 0.93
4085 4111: 0.71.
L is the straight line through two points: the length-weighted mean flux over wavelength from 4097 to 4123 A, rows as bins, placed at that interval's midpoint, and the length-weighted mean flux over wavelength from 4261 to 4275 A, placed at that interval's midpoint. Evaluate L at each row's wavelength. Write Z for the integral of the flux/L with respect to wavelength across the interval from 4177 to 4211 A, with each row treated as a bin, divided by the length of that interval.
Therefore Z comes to 1.03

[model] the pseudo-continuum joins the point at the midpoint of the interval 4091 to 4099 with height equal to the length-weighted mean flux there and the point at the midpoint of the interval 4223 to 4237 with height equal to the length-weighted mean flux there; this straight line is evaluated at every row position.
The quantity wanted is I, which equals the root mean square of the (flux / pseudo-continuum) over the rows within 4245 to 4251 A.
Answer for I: 0.98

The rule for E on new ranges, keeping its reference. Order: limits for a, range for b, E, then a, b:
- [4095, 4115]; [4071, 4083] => 4.0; 0.151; 0.04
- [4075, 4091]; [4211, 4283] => 2.0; -0.064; -0.03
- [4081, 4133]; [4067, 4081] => 0.0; -0.003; -0.07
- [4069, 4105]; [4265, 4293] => -0.2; -0.044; 0.21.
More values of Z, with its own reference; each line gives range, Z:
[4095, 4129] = 1.02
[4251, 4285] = 0.99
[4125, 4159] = 1.15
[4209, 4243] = 1.04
